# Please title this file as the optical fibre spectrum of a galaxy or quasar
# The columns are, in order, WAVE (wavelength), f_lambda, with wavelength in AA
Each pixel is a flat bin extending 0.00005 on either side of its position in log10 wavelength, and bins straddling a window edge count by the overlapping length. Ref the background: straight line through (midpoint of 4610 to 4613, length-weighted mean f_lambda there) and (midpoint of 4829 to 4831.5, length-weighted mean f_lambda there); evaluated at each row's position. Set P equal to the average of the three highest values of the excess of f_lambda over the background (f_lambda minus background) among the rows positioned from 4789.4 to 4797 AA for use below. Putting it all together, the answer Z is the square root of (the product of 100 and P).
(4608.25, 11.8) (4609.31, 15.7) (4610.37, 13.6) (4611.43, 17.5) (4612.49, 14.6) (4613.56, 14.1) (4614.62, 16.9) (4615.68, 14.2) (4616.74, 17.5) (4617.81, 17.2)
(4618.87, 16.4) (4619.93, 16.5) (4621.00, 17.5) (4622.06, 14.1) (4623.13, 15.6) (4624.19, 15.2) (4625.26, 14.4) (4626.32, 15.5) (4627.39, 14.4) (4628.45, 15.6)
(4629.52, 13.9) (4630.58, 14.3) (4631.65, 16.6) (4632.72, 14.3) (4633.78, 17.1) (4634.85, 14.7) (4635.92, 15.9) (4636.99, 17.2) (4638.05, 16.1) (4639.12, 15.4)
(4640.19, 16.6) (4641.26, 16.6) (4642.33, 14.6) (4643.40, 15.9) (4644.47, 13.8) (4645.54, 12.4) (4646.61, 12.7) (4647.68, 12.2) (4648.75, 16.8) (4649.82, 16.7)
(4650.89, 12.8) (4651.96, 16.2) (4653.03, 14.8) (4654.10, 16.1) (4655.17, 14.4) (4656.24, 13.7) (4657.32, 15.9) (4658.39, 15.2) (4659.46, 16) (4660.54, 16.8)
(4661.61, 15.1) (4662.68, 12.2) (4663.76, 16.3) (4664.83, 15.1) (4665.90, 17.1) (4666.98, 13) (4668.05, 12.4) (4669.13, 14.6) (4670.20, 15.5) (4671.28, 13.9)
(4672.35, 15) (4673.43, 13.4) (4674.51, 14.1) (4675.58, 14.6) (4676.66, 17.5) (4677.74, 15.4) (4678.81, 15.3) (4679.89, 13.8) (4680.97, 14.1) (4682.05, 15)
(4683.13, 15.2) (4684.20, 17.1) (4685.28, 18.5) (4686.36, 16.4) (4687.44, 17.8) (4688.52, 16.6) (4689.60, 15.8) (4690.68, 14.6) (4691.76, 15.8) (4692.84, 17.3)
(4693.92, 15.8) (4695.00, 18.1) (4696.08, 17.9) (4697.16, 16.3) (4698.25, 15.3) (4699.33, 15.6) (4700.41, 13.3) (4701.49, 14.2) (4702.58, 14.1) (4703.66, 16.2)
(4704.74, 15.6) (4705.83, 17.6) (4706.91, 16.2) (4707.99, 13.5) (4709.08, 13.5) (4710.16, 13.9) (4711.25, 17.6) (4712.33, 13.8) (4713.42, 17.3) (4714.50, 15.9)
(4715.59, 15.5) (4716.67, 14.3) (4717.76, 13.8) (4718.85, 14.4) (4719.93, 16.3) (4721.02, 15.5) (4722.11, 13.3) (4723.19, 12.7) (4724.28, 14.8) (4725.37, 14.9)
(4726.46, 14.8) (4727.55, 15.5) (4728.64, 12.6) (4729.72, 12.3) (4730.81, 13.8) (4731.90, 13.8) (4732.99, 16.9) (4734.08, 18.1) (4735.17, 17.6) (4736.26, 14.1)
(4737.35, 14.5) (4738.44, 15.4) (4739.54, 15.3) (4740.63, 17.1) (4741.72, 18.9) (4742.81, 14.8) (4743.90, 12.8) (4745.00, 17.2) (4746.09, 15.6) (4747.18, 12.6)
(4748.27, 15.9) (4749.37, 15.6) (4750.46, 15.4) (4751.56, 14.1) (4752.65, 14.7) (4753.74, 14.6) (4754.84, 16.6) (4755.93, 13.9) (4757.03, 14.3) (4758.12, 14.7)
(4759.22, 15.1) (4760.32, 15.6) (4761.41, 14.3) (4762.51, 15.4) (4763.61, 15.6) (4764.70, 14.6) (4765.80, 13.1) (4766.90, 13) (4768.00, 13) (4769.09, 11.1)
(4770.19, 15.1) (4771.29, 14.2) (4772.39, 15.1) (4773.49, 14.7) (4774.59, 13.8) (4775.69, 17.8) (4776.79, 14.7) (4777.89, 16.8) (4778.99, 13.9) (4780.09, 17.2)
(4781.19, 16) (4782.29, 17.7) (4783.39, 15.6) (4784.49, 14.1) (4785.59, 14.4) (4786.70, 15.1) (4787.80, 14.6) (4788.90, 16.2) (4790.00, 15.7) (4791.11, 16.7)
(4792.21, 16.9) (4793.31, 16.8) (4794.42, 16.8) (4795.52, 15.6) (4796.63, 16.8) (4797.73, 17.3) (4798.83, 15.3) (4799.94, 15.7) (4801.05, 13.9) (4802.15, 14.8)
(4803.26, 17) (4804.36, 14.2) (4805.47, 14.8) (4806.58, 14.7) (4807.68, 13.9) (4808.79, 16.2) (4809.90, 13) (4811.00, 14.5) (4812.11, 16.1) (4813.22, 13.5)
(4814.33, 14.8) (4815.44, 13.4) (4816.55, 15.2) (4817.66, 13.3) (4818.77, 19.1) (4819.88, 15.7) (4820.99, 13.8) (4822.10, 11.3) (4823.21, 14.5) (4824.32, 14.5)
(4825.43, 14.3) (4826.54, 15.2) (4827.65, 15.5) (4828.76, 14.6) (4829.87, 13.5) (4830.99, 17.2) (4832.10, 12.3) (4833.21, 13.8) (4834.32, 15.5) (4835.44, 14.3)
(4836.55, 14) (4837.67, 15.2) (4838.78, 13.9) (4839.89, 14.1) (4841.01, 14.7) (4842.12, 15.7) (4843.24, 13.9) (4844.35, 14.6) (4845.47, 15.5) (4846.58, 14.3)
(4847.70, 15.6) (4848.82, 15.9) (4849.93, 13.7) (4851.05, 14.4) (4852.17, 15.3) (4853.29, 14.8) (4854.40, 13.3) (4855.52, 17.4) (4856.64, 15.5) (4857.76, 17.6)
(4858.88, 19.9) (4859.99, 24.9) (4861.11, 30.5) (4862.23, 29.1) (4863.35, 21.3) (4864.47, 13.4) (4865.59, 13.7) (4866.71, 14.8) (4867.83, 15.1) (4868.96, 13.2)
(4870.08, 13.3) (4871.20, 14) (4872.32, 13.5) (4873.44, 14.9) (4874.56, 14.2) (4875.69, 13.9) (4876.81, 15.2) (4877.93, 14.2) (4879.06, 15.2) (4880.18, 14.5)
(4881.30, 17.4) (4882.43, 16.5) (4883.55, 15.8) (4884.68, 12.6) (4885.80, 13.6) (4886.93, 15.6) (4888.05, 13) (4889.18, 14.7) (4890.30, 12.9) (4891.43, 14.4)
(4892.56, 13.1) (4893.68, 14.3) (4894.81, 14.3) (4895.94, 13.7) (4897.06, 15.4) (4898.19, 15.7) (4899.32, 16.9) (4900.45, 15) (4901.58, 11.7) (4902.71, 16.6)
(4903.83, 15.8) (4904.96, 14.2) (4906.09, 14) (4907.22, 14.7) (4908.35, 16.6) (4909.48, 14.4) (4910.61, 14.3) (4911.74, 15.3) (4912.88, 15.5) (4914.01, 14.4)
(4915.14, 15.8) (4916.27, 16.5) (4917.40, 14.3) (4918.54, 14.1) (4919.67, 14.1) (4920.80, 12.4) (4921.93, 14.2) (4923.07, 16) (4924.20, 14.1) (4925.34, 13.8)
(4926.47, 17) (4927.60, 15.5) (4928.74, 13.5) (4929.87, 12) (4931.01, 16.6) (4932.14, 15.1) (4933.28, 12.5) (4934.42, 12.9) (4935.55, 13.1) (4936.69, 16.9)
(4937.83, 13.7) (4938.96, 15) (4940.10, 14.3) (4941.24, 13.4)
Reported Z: 12.7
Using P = 1.6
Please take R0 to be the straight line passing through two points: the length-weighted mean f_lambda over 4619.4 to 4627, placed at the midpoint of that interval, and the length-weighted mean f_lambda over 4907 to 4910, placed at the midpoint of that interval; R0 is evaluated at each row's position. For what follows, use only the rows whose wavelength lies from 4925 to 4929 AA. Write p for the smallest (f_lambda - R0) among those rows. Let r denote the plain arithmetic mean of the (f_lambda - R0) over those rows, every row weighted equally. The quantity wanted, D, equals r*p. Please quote 0.6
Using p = -1.8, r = -0.35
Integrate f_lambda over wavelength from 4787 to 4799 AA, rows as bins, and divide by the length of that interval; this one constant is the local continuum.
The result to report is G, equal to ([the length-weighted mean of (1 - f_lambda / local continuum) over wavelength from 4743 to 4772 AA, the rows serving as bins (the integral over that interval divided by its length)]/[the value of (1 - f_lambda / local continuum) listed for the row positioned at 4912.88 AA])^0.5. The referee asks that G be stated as 1.50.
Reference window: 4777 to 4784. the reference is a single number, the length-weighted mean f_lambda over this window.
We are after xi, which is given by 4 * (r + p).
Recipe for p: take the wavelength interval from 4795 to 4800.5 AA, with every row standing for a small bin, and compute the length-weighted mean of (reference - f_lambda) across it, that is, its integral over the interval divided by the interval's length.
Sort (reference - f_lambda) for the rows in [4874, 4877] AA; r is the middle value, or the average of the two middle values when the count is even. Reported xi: 7.6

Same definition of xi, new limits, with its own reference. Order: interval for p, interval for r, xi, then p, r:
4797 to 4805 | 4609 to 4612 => 4.3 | 0.6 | 0.4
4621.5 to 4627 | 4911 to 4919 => 7.9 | 1.2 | 0.8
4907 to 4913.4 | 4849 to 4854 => 10.0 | 1.0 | 1.5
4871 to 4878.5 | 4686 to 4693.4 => 6.2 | 1.8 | -0.3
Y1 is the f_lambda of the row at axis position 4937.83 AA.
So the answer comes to 13.7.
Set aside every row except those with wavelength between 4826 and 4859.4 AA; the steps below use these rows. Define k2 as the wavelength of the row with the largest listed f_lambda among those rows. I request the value 4858.88 AA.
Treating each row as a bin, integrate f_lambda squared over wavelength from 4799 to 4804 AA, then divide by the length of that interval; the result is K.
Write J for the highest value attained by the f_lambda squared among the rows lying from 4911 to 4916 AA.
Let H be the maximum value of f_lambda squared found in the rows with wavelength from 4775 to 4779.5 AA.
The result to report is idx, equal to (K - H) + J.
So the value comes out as 168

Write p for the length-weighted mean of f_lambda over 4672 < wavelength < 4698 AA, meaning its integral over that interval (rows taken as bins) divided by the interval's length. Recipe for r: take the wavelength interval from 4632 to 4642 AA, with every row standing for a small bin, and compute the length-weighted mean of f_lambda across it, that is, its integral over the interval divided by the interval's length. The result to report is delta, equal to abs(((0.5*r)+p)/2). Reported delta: 11.9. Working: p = 15.9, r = 16.0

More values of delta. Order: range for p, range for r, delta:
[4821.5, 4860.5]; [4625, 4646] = 11.4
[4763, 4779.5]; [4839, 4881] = 11.2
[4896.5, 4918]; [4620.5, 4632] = 11.3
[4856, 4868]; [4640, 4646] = 13.6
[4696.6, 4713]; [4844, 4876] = 11.7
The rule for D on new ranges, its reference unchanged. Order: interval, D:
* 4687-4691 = -0.6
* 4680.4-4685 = 0.2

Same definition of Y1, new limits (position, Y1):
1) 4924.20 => 14.1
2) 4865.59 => 13.7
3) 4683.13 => 15.2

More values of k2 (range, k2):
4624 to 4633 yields 4631.65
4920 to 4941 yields 4926.47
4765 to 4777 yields 4775.69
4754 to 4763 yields 4754.84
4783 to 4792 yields 4791.11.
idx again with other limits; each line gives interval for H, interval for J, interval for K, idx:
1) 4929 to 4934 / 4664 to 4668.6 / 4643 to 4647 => 205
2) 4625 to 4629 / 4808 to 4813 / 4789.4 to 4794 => 292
